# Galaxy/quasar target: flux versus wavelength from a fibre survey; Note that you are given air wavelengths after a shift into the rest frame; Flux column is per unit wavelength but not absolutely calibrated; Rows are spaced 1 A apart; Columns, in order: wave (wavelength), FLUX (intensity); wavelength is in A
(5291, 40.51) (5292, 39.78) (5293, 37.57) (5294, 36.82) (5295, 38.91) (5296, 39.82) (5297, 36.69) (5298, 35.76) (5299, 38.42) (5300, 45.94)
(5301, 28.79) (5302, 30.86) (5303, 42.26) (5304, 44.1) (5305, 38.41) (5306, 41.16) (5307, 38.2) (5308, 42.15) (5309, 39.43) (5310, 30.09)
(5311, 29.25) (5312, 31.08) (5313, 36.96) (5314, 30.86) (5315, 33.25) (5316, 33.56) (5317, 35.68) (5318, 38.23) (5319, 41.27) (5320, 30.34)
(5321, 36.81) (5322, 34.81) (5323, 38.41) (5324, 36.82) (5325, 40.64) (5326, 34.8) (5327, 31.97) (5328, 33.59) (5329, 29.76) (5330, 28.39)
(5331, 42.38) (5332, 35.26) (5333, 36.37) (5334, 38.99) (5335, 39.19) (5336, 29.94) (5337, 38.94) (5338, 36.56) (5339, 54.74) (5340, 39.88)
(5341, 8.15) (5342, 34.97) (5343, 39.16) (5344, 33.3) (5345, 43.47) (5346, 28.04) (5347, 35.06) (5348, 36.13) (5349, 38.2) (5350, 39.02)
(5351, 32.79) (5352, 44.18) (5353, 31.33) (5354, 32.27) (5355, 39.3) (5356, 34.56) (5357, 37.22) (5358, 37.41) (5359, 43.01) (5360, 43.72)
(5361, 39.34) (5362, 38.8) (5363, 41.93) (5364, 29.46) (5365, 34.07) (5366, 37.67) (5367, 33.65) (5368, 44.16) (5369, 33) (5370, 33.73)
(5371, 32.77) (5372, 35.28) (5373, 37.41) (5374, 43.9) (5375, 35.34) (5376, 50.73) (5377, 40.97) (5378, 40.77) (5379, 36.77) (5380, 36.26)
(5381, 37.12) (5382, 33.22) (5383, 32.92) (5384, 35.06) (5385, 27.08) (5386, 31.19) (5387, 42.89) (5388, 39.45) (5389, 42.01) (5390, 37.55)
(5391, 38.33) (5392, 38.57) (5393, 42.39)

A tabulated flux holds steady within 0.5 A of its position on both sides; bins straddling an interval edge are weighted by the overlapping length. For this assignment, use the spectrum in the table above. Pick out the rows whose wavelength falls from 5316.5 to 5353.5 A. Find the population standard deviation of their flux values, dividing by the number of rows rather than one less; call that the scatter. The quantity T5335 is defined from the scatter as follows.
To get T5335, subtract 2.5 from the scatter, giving 4.3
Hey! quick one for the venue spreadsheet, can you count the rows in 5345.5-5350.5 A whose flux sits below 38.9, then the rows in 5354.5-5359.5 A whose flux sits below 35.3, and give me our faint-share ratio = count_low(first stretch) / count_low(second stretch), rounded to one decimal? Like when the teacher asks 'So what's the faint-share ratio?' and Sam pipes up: 4.0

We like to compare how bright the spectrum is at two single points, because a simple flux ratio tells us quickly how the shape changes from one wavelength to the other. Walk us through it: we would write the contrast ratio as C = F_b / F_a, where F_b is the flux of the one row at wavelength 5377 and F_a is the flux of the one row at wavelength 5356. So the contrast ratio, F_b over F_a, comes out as 1.2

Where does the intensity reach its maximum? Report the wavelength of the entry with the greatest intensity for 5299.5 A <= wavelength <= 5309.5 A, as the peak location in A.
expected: 5300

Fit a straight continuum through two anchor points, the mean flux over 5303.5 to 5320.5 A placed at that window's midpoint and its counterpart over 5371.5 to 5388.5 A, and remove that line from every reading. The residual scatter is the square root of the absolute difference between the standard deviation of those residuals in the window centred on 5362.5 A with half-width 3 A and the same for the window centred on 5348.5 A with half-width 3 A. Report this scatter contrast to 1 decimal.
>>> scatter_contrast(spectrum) 1.1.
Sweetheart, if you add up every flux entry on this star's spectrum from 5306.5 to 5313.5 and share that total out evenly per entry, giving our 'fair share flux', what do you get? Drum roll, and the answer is 35.3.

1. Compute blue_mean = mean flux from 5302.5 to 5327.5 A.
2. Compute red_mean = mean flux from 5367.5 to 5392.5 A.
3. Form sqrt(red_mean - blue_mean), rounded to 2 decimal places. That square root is 1.02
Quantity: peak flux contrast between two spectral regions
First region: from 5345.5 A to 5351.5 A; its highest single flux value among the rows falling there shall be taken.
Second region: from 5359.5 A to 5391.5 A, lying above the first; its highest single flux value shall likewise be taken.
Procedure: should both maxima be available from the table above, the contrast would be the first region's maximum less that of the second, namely -12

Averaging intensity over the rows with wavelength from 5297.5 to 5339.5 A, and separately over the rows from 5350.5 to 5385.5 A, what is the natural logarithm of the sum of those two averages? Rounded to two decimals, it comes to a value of 4.30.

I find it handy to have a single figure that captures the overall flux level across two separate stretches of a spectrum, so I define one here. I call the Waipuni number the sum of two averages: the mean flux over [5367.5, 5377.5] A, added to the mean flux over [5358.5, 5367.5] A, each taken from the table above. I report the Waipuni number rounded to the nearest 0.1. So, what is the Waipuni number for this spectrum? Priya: 76.7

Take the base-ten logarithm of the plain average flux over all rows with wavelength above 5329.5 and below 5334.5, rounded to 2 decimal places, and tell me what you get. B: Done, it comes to 1.56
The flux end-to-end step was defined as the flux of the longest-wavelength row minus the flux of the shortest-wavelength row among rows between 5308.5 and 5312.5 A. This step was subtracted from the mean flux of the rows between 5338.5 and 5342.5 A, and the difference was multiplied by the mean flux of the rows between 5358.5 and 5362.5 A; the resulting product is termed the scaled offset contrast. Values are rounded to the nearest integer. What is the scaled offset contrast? 1763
